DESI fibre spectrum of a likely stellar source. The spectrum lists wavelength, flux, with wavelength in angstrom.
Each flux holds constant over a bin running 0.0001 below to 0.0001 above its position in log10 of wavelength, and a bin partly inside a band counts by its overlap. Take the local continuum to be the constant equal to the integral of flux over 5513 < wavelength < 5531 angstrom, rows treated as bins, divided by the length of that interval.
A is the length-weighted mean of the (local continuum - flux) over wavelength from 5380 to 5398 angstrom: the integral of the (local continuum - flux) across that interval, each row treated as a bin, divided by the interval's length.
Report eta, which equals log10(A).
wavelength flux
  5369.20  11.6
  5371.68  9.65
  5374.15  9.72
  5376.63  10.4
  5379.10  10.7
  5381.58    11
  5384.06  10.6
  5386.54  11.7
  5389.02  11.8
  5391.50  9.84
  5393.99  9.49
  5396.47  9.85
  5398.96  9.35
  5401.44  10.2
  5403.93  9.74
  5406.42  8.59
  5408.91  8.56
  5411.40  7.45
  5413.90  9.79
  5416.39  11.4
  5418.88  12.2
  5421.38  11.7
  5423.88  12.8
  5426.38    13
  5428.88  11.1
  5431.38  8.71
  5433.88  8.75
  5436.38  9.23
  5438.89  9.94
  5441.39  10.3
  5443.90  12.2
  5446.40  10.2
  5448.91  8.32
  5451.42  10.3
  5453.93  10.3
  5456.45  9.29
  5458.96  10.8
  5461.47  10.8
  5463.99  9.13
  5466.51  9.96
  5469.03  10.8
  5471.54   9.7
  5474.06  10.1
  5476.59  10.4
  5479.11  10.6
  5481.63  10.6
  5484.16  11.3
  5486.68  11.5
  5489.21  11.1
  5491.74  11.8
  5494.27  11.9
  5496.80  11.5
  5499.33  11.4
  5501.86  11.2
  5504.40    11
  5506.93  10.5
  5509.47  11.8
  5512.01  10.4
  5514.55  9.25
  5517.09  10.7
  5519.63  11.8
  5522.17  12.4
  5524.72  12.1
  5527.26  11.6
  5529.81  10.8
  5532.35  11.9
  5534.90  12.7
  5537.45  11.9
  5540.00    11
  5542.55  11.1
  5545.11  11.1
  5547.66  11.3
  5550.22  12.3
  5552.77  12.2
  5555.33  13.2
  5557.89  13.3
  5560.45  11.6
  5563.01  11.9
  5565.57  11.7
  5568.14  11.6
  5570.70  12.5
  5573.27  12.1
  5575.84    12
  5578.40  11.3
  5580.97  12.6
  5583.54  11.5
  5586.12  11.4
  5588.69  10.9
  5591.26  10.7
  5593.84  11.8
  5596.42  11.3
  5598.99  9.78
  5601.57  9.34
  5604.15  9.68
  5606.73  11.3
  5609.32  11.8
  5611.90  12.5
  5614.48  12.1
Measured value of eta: -0.2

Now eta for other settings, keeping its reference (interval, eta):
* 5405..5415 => 0.4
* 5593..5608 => -0.1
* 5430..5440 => 0.3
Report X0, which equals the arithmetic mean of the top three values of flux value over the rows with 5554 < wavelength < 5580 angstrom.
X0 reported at 13.0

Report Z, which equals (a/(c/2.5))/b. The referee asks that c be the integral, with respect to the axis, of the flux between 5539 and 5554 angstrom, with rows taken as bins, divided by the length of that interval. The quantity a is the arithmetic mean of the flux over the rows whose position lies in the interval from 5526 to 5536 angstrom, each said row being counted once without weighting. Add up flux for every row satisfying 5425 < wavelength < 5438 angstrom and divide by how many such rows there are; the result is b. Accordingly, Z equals 0.25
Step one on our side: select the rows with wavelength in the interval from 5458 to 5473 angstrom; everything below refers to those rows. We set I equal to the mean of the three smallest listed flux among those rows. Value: 9.6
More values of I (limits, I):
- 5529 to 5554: 11.0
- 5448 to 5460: 9.3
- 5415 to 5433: 10.4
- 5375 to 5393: 10.3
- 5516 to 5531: 11.0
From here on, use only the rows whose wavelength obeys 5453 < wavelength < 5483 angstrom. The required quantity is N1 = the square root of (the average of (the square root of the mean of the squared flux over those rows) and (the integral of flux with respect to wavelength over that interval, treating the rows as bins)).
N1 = 12.6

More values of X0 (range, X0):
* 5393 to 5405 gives 9.9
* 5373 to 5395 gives 11.5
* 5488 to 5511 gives 11.8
